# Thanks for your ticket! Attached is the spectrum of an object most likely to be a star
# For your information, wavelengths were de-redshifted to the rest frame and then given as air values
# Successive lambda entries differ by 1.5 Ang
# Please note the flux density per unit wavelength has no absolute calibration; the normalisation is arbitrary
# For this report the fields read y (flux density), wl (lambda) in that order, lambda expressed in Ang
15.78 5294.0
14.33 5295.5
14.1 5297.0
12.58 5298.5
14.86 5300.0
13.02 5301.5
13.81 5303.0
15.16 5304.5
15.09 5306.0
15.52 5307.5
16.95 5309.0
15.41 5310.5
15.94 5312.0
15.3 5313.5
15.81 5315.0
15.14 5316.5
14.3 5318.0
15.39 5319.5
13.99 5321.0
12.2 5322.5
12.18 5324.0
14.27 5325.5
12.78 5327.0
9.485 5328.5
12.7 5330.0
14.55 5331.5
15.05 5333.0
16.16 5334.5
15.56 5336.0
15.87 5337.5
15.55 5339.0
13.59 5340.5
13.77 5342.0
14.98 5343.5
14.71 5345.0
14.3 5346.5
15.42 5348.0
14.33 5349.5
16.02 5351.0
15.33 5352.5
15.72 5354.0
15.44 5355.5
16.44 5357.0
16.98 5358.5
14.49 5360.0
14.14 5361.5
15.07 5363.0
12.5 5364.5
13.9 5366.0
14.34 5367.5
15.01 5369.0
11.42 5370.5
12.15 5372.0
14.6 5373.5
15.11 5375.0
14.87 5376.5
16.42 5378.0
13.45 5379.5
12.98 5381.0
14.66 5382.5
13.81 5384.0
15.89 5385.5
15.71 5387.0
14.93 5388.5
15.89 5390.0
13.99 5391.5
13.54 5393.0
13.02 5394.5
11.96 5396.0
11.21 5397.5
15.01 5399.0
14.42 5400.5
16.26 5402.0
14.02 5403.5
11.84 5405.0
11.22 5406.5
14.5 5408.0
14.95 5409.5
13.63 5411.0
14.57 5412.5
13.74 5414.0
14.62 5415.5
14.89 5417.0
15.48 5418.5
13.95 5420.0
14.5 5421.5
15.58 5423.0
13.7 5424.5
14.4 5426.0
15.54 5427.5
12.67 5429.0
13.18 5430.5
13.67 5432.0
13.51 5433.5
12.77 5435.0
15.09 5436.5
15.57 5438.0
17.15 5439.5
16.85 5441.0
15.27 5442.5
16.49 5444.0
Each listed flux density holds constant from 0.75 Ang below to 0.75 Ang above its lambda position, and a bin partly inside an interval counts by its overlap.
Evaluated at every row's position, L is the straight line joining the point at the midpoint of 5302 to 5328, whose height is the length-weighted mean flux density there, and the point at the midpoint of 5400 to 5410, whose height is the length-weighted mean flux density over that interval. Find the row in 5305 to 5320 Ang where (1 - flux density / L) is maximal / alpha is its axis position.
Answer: 5318.0 Ang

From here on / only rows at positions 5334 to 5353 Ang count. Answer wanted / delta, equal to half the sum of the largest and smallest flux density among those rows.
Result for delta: 14.9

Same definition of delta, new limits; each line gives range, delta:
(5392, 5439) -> 13.7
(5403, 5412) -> 13.1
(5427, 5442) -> 14.9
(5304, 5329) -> 13.2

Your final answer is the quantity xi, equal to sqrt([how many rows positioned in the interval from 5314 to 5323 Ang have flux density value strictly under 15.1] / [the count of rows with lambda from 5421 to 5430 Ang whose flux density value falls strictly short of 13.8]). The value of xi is 1.2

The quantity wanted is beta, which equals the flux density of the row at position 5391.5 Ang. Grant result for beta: 13.99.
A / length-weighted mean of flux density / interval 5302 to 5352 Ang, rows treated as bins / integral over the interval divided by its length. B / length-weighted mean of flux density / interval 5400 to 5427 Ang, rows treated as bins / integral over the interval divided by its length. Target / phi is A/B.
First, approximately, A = 14.6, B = 14.25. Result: 1.02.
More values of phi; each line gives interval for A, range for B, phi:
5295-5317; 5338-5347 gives 1.02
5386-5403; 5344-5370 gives 0.95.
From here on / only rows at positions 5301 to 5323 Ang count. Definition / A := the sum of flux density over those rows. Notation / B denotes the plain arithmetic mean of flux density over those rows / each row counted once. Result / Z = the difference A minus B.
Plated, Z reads 208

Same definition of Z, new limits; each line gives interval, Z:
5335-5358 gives 212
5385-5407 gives 195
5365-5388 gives 200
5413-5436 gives 198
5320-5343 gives 194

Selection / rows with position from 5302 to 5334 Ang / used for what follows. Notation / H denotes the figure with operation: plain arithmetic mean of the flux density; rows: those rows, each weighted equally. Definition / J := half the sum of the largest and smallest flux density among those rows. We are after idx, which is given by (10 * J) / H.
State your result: 9.2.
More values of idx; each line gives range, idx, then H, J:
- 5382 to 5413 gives 9.8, 14.0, 13.7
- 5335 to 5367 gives 9.9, 15.0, 14.7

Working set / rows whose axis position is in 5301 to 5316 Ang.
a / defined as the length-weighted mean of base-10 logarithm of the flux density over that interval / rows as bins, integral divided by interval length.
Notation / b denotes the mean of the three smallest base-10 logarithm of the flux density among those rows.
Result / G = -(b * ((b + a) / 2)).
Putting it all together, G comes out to -1.33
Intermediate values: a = 1.18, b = 1.14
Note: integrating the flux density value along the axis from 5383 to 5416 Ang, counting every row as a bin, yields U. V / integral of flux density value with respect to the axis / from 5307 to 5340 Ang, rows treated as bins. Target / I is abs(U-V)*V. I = 7948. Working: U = 463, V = 480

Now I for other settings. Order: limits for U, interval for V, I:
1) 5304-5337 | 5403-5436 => 8254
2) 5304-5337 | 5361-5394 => 3436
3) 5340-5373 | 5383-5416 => 7976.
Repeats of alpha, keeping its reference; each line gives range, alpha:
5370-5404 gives 5397.5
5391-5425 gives 5397.5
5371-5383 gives 5372.0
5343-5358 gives 5346.5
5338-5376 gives 5370.5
